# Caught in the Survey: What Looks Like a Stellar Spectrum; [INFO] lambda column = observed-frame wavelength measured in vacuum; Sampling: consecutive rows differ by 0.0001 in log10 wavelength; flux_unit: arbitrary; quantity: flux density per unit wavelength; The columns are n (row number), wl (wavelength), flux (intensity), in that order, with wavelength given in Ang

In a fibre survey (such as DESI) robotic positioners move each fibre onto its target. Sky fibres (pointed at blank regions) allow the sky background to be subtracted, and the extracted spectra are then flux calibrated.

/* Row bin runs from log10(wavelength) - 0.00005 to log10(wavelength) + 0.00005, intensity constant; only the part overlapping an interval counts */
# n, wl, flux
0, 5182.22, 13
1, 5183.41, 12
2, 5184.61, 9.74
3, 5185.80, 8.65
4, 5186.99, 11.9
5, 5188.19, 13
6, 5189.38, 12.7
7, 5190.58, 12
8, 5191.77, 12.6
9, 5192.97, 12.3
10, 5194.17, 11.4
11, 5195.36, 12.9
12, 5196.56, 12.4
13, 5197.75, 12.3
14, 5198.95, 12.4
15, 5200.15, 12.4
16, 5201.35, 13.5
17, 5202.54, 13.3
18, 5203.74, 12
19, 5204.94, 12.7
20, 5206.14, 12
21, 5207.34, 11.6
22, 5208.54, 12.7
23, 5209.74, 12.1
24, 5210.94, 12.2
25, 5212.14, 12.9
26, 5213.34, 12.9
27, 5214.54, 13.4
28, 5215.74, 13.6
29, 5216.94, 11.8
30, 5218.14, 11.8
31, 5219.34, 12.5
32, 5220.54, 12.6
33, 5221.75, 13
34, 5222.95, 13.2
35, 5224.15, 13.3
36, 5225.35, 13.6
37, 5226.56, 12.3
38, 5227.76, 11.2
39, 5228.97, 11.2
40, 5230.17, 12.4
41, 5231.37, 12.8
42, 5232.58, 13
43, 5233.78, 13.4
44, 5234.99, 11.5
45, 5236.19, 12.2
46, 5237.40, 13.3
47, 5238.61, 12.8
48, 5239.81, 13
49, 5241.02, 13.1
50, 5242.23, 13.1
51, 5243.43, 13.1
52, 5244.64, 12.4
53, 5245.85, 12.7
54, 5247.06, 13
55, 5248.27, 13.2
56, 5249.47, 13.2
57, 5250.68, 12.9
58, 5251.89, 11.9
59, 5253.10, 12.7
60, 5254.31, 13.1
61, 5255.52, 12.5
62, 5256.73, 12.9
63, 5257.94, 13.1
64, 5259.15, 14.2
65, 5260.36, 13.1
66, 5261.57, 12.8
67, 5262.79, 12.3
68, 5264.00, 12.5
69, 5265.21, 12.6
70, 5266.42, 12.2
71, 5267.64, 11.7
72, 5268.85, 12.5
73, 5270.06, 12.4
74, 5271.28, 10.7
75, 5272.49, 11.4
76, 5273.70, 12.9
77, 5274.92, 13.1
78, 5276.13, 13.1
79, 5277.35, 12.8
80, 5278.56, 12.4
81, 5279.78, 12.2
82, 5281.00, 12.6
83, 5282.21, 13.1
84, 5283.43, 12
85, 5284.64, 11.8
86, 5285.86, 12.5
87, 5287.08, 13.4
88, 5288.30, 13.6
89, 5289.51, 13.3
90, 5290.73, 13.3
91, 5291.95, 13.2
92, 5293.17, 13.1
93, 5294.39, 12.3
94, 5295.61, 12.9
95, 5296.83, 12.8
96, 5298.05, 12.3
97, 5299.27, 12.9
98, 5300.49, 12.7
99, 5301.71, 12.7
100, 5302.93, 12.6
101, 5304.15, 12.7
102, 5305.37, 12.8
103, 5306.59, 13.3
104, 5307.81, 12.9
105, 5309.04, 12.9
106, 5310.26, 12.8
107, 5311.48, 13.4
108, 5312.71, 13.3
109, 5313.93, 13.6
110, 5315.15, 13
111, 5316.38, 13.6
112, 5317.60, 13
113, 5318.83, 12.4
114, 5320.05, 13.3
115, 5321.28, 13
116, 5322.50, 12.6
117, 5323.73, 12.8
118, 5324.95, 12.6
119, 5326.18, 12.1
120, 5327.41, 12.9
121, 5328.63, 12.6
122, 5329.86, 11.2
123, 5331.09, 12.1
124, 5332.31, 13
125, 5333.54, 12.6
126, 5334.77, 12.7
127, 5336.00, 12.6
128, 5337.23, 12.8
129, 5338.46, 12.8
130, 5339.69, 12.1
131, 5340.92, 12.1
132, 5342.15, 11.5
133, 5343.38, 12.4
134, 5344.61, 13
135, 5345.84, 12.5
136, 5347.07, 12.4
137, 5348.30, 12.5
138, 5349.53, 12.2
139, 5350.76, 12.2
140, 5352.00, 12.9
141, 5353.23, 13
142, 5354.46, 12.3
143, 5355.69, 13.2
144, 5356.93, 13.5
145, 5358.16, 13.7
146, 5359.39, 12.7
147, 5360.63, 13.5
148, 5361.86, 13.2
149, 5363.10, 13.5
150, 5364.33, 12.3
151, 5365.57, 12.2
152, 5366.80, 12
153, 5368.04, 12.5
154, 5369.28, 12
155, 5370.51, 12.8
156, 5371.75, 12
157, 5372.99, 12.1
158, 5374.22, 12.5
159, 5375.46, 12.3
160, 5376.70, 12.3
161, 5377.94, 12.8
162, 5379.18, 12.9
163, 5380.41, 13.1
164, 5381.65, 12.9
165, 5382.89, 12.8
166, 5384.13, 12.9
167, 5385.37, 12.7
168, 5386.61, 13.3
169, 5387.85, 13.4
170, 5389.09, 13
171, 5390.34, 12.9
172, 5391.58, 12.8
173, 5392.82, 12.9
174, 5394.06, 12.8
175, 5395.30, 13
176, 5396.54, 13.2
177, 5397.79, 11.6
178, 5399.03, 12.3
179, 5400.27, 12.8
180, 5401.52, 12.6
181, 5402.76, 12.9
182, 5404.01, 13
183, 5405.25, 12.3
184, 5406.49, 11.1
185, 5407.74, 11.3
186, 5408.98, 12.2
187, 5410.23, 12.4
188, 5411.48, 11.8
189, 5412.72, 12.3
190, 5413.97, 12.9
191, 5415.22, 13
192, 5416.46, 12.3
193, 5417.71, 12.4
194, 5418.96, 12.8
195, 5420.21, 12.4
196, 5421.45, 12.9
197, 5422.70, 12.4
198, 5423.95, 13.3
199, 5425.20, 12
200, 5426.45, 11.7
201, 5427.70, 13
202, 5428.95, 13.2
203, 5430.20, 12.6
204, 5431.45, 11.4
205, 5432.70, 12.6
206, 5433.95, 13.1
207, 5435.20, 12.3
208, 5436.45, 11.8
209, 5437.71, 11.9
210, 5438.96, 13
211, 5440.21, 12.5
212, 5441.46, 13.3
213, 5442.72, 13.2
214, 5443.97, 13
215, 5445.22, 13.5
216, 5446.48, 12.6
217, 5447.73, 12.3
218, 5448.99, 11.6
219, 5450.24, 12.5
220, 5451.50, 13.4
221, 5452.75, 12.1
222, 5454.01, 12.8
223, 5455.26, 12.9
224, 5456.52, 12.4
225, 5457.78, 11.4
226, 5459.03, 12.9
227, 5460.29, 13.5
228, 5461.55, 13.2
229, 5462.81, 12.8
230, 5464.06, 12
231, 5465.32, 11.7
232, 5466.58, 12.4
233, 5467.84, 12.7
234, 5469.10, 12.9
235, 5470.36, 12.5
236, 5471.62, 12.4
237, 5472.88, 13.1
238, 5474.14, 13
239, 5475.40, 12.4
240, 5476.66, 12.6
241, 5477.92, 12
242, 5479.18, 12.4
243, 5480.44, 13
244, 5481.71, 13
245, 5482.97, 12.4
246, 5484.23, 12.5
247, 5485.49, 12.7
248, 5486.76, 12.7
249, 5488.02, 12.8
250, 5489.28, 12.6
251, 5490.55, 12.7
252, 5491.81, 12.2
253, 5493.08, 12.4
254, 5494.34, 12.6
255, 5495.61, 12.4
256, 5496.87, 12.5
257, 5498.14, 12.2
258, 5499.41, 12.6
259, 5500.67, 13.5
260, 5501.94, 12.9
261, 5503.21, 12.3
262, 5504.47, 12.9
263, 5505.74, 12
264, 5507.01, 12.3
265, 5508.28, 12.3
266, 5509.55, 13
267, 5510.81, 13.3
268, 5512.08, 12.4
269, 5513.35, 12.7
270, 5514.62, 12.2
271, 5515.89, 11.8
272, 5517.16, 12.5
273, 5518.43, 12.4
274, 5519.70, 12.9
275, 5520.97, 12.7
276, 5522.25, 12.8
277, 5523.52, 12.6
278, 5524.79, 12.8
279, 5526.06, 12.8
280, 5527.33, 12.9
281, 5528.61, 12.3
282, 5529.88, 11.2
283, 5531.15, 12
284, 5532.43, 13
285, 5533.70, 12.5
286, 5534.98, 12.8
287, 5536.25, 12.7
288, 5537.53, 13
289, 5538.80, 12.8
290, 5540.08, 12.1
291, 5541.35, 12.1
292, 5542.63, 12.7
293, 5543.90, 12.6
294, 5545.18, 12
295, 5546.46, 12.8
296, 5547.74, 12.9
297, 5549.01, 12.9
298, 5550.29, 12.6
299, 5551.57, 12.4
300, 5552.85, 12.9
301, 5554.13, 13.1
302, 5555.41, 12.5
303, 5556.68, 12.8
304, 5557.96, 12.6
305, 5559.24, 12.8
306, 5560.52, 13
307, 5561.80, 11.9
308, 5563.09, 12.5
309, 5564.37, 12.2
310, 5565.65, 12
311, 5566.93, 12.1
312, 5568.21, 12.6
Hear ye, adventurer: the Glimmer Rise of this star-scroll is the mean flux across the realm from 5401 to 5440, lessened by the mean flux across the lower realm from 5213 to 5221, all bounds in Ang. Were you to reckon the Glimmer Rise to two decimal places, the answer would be -0.24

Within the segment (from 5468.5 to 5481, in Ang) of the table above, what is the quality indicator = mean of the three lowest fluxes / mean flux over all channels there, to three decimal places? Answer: 0.971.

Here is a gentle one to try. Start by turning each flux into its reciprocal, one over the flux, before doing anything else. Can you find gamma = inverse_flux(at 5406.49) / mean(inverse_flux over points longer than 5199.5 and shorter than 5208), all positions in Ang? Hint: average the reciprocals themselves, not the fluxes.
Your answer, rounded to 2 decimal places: 1.12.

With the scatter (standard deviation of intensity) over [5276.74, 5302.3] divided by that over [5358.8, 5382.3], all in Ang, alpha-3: 0.99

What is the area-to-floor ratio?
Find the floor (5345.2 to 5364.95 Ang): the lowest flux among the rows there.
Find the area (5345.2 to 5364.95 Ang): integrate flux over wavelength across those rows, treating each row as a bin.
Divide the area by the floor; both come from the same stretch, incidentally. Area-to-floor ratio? 20.8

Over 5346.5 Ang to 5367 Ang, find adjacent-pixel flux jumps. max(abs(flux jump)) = 1.2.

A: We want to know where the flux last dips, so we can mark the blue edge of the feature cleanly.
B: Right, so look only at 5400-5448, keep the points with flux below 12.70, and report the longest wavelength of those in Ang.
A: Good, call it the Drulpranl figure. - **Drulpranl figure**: 5447.73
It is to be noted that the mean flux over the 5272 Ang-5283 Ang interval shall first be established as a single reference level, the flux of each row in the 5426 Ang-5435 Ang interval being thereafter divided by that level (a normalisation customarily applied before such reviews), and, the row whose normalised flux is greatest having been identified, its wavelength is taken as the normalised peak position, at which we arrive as 5428.95 Ang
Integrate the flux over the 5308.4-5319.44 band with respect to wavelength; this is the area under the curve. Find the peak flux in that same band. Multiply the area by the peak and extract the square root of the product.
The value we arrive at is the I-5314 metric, 44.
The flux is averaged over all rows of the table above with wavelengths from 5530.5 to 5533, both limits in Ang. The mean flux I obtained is 12.5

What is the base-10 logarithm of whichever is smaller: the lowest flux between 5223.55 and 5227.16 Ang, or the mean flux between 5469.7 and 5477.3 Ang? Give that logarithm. 1.090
